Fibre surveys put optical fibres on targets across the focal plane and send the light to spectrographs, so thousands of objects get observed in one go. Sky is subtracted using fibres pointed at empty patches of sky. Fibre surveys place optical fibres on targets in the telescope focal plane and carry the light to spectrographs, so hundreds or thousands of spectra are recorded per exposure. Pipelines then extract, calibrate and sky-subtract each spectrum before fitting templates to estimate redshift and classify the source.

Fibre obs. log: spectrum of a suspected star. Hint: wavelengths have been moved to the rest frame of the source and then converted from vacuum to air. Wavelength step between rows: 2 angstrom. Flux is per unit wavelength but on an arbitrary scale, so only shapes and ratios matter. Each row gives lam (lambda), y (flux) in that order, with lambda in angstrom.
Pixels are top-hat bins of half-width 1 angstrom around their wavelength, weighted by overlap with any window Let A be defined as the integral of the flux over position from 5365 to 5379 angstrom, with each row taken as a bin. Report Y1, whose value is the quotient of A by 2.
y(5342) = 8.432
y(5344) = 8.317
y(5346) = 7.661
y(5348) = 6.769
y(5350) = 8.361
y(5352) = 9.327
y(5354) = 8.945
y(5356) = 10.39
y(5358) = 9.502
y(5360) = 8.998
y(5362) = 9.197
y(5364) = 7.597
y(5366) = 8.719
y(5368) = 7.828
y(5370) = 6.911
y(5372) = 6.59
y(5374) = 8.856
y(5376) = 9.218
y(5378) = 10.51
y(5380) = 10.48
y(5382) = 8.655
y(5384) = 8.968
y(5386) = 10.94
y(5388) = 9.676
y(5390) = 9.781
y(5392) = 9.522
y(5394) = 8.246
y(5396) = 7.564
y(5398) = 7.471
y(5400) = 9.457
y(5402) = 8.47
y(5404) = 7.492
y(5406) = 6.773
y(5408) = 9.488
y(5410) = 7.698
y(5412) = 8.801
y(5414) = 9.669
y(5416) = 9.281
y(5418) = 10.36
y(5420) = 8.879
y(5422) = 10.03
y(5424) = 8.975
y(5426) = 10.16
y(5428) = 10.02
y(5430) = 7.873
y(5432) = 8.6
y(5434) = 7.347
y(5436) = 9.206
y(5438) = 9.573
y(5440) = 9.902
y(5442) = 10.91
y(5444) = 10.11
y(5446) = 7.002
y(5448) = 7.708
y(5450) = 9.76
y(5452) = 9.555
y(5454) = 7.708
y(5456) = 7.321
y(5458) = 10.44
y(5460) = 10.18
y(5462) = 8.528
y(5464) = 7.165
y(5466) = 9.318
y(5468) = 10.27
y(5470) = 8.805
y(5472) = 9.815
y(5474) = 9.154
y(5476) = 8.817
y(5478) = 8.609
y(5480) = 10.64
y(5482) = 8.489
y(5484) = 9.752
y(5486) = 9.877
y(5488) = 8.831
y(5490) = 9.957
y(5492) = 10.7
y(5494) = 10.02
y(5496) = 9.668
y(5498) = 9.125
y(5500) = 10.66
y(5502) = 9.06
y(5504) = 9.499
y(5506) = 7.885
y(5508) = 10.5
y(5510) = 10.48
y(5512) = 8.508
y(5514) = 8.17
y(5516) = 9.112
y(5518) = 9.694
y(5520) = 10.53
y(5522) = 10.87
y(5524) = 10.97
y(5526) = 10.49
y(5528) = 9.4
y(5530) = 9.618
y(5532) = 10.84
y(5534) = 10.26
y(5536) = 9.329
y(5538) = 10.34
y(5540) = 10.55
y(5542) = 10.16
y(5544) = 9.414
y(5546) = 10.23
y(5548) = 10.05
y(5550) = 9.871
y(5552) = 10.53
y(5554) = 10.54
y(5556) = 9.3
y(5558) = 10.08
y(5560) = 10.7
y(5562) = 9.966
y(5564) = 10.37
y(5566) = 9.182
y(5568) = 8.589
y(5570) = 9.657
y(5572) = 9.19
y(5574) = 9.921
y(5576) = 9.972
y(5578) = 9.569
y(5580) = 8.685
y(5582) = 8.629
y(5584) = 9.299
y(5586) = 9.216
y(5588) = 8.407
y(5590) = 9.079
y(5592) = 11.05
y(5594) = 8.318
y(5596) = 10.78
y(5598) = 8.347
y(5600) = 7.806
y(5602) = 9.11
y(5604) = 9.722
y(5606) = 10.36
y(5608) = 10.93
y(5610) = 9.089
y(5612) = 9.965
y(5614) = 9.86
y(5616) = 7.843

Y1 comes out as 58.6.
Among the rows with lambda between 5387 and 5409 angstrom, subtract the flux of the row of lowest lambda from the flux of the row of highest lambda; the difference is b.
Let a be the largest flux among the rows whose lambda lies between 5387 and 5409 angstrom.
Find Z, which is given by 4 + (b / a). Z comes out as 3.98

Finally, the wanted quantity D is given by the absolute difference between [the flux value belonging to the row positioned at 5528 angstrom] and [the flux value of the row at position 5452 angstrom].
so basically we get 0.2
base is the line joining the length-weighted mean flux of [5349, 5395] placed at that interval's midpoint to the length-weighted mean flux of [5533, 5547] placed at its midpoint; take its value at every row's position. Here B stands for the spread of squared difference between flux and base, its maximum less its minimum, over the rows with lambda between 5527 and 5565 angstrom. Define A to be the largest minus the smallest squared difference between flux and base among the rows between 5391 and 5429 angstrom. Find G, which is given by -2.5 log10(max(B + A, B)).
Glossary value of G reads -2.06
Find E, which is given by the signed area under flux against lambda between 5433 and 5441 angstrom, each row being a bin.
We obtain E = 72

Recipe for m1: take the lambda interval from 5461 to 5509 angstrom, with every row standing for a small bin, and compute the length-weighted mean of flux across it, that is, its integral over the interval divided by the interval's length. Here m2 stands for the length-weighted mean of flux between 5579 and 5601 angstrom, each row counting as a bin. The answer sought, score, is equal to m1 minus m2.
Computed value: 0.3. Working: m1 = 9.4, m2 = 9.1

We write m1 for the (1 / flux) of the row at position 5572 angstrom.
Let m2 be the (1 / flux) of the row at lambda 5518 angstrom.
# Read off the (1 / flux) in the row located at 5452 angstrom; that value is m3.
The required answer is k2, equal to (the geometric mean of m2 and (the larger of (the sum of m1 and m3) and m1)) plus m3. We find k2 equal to 0.253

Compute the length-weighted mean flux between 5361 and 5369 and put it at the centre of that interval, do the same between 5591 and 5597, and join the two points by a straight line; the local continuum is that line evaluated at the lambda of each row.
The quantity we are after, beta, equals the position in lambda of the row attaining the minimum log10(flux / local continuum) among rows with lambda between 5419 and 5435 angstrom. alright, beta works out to 5434 angstrom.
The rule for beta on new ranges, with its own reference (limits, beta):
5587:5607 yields 5600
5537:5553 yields 5544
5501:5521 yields 5506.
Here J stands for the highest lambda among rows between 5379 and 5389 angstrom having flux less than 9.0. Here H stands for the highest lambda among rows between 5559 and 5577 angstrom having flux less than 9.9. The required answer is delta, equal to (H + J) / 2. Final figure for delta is 5478 angstrom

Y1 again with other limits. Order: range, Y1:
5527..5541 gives 70.3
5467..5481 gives 66.1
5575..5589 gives 63.8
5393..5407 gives 55.5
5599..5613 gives 67.0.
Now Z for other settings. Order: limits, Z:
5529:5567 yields 3.96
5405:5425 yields 4.21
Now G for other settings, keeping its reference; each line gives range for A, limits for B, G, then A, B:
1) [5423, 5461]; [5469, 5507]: -2.48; 6.1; 3.8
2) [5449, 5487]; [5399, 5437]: -2.68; 5.8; 6.0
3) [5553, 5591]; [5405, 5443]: -2.47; 3.7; 6.0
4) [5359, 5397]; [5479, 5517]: -2.46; 5.8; 3.8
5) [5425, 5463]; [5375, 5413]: -2.70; 6.1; 6.0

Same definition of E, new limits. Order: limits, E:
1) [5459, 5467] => 70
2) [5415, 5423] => 77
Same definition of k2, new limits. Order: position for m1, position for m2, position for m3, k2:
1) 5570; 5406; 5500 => 0.265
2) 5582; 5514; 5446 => 0.321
